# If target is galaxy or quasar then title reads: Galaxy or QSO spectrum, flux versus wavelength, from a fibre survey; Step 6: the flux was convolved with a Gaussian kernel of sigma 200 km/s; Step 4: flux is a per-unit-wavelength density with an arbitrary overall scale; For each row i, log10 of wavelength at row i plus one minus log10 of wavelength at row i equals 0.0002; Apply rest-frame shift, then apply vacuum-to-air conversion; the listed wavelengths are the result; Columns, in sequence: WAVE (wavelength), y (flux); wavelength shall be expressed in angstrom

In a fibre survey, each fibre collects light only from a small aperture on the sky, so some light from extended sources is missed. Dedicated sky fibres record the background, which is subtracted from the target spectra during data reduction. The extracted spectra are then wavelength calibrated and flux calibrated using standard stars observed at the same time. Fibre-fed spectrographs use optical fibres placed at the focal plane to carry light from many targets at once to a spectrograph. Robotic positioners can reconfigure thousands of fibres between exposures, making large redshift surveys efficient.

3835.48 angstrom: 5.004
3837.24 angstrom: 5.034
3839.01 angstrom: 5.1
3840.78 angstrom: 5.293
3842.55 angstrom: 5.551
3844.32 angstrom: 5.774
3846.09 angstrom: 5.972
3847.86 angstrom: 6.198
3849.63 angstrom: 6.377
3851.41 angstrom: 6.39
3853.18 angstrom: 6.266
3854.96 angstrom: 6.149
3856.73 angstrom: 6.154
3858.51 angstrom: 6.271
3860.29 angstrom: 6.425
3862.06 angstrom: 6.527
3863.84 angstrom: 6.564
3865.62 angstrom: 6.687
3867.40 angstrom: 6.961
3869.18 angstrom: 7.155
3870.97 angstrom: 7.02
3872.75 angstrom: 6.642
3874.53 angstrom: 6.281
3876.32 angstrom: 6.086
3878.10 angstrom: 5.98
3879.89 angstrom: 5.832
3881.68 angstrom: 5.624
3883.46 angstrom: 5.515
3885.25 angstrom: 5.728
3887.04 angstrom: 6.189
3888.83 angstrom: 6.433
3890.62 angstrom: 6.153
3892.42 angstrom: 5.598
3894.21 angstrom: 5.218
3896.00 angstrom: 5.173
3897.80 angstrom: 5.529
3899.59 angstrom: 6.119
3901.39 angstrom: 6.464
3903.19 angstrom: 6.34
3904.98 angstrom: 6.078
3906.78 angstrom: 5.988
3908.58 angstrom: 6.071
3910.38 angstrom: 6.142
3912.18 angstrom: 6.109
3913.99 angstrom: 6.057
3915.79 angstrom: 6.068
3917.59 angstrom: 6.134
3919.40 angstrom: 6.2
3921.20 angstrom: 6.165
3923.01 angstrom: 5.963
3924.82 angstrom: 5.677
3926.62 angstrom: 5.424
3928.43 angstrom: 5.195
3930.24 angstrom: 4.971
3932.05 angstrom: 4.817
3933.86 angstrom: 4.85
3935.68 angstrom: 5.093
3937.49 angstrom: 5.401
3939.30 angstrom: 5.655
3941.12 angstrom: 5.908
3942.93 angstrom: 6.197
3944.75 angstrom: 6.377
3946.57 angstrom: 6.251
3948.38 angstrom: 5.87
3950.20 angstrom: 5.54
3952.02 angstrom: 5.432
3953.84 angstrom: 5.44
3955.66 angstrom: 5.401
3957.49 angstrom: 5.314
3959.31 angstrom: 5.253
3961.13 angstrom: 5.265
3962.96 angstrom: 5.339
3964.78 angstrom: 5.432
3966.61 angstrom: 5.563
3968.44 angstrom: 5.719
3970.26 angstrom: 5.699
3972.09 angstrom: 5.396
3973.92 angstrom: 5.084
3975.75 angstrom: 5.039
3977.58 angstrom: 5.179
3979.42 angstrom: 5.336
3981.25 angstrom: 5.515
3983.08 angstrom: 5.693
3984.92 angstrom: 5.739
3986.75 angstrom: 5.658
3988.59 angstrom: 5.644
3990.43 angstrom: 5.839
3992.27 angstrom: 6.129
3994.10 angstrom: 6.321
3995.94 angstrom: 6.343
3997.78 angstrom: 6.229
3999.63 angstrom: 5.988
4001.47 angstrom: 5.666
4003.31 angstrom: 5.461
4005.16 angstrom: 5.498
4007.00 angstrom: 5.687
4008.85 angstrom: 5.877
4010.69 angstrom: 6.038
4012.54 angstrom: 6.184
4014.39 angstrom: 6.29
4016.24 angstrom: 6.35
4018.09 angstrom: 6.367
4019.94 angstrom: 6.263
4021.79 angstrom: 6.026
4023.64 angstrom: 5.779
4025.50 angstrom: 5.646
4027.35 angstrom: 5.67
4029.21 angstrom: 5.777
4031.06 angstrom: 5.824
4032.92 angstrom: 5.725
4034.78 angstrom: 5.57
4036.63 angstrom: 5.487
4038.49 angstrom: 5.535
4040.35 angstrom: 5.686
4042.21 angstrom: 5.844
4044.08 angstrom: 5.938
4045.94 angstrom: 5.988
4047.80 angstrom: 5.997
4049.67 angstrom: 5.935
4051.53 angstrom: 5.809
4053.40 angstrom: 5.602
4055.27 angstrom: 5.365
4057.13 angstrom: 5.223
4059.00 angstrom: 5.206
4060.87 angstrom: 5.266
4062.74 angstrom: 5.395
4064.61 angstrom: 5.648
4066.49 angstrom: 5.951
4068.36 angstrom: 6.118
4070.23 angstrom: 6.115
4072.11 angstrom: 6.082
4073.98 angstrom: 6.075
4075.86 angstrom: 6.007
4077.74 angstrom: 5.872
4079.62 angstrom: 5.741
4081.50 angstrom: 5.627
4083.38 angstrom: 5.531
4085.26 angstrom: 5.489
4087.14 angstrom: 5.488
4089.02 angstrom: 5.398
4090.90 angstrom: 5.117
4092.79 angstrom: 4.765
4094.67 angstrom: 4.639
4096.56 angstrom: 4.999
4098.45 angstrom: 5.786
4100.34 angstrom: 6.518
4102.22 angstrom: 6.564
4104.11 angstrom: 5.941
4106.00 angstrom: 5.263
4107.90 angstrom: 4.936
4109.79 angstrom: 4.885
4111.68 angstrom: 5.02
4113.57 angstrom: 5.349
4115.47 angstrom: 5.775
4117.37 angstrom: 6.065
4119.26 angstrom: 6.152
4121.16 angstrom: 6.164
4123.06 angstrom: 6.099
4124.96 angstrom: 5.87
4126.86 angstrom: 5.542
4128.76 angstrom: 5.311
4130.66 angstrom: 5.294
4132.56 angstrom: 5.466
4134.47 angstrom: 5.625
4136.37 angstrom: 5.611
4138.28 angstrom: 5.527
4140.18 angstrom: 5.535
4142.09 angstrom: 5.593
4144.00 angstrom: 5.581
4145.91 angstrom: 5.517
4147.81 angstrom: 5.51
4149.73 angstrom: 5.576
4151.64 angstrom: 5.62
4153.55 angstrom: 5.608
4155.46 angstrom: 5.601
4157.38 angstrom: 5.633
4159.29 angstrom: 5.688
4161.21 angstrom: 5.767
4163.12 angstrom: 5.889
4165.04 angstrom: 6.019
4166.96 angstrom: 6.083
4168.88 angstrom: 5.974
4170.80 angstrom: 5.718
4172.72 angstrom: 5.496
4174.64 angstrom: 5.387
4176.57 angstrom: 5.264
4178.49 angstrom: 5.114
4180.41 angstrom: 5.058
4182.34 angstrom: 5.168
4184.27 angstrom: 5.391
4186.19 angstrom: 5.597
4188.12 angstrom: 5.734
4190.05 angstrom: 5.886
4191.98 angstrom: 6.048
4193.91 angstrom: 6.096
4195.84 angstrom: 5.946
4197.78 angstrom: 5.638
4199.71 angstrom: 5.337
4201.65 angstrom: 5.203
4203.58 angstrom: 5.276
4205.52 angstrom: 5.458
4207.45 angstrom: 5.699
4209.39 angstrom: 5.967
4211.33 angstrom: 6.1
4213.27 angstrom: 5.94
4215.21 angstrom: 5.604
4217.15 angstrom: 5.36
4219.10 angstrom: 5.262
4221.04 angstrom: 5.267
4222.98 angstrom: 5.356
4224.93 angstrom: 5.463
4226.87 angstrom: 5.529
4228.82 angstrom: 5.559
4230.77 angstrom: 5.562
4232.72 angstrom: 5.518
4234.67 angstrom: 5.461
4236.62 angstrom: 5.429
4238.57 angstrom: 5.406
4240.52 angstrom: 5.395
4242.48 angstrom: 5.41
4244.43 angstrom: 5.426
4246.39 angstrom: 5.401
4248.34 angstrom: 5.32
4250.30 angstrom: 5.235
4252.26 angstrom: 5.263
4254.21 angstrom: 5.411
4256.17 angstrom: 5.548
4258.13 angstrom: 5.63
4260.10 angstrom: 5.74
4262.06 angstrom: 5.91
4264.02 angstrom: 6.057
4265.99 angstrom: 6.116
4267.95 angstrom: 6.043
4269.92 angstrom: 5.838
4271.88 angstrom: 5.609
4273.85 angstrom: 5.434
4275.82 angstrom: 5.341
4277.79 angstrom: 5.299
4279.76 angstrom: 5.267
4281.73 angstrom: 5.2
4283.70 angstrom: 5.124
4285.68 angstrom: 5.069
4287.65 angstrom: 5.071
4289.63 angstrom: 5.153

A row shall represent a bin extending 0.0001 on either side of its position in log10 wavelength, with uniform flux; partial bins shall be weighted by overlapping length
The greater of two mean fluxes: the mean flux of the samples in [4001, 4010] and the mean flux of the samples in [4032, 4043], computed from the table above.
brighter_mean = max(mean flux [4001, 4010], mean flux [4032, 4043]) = 5.6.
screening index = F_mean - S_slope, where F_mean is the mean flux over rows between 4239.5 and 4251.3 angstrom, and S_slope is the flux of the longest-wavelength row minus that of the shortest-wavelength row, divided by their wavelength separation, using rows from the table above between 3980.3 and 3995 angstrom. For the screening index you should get 5.30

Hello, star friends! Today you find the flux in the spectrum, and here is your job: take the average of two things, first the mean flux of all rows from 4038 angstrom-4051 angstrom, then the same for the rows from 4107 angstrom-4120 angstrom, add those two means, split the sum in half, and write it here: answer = 5.65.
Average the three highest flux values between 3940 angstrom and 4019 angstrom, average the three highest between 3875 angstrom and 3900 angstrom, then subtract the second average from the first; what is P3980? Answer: 0.1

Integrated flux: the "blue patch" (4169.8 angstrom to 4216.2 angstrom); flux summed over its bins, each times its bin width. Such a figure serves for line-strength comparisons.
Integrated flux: 259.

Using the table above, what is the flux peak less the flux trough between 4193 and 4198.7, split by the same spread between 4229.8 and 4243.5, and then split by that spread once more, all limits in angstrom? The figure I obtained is 16.4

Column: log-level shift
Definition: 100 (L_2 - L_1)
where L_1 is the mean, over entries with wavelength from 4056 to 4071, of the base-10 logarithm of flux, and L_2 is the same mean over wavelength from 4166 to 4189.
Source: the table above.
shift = -0.9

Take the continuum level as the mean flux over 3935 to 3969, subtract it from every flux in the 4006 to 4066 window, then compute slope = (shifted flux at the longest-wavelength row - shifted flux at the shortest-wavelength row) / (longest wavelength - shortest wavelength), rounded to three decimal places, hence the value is -0.001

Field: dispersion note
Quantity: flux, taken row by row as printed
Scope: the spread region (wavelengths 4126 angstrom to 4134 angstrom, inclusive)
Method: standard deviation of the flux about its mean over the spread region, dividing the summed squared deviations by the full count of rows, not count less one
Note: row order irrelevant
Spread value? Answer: 0.10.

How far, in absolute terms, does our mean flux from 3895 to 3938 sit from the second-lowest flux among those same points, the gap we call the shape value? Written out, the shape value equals 0.90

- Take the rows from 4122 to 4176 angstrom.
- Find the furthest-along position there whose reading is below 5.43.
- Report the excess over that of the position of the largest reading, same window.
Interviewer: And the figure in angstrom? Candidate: -51.6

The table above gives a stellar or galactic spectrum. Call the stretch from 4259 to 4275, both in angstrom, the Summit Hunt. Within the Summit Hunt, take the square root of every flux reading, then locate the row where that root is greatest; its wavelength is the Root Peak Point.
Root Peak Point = 4265.99 angstrom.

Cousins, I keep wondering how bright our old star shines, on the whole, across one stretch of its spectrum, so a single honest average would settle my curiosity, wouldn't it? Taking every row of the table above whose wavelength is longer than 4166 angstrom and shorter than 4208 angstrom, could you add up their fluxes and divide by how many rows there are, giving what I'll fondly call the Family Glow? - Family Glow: 5.57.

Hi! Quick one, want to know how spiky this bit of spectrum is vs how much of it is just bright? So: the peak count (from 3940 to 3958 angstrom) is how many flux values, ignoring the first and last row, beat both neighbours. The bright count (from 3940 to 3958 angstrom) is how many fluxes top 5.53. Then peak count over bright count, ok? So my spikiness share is 0.33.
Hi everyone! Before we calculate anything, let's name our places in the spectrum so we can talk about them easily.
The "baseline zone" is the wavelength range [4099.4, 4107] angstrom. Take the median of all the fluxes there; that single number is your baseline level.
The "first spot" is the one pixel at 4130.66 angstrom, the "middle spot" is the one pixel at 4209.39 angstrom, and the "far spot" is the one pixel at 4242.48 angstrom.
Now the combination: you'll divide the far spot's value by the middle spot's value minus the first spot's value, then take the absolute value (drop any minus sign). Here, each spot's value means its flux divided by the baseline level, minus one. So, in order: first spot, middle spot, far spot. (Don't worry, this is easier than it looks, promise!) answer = 1.2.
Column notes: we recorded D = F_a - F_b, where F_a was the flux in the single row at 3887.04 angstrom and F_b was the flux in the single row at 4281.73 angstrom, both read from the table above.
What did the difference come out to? 1.0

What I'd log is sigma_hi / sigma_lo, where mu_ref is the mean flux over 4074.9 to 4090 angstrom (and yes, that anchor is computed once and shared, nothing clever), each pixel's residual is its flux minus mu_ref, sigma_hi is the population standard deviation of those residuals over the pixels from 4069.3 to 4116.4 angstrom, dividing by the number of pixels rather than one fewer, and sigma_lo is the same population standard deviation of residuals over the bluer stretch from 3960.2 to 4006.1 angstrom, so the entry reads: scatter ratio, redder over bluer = 1.46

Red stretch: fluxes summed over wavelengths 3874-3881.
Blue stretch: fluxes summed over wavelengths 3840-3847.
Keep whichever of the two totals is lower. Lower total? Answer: 22.6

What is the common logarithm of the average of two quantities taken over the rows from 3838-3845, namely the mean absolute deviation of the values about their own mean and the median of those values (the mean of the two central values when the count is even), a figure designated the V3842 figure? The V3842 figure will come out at 0.451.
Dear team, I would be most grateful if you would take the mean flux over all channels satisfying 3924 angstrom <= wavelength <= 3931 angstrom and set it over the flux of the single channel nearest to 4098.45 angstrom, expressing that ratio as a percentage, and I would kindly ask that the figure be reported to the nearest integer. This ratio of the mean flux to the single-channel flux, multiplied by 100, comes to 92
